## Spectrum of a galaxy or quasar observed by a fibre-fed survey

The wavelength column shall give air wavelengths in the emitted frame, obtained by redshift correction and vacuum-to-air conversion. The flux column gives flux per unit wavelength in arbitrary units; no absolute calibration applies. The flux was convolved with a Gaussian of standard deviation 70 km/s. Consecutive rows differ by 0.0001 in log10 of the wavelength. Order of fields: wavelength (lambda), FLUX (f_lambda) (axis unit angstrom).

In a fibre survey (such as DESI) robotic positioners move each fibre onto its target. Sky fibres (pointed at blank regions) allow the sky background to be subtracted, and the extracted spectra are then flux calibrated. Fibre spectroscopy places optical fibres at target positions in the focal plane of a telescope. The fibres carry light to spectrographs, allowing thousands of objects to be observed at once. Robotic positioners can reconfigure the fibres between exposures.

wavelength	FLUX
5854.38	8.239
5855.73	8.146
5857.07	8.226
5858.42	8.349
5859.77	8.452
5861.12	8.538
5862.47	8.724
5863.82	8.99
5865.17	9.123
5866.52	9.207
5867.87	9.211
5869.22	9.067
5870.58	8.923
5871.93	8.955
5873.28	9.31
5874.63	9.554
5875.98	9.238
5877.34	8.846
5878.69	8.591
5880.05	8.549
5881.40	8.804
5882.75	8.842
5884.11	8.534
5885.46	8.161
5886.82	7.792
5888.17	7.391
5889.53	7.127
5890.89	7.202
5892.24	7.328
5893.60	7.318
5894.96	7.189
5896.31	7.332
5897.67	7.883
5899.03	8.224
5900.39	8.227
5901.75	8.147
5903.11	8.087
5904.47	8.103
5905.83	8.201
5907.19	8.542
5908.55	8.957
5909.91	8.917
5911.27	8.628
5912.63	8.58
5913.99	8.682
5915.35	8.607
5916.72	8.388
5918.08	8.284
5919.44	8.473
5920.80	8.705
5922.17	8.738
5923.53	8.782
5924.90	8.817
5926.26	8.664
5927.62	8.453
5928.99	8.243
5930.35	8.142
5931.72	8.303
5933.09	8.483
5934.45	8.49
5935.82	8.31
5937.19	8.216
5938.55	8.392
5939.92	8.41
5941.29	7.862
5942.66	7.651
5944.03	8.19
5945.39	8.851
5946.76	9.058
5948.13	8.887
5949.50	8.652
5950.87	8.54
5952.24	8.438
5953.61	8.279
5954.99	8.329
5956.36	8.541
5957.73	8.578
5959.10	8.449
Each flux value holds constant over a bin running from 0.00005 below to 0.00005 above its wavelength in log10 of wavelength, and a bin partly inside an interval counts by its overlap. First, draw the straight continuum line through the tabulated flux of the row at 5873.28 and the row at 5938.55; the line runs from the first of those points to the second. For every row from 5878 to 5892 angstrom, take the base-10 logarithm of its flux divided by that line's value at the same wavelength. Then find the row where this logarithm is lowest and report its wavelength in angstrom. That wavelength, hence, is 5889.53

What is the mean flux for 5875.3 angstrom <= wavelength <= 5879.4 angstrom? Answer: 8.9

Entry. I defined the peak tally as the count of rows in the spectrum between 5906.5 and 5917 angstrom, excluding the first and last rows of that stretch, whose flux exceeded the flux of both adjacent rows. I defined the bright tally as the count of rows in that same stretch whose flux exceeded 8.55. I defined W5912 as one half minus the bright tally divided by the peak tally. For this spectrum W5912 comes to -2.5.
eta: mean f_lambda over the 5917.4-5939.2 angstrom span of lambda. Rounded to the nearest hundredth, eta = 8.47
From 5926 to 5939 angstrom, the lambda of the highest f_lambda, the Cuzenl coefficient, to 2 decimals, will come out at 5926.26 angstrom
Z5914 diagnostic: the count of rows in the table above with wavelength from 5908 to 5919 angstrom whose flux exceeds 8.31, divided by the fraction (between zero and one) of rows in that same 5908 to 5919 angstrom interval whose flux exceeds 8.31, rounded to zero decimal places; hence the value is 8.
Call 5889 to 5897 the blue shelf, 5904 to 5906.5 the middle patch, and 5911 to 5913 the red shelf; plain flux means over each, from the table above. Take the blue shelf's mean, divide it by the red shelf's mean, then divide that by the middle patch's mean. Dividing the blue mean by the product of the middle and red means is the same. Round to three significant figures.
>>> 0.103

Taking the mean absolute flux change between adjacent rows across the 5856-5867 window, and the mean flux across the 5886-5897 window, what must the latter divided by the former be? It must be 52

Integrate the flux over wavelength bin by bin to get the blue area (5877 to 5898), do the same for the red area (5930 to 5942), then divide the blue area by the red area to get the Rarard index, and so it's 1.7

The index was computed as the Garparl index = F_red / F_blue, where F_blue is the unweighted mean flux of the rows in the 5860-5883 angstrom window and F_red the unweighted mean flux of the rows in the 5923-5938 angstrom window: 0.94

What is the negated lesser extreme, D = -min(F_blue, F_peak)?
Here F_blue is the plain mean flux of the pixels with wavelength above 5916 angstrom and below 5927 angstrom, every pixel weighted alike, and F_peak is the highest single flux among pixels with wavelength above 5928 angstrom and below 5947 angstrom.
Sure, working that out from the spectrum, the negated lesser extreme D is -8.61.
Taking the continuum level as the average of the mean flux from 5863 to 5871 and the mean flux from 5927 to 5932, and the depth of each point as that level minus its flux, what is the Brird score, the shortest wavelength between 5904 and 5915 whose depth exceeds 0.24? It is 5904.47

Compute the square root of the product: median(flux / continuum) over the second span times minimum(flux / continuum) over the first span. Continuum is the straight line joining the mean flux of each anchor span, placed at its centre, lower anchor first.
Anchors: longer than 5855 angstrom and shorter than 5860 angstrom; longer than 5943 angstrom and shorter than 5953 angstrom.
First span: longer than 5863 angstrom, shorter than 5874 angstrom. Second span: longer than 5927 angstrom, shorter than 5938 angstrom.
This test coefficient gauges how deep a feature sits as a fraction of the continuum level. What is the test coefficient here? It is 1.02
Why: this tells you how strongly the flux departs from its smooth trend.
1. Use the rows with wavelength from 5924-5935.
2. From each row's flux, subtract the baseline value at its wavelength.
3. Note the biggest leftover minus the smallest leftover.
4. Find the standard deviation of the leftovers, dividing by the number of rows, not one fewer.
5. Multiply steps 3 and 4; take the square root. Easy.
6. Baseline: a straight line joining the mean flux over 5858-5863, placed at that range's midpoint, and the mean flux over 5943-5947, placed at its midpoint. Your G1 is 0.38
